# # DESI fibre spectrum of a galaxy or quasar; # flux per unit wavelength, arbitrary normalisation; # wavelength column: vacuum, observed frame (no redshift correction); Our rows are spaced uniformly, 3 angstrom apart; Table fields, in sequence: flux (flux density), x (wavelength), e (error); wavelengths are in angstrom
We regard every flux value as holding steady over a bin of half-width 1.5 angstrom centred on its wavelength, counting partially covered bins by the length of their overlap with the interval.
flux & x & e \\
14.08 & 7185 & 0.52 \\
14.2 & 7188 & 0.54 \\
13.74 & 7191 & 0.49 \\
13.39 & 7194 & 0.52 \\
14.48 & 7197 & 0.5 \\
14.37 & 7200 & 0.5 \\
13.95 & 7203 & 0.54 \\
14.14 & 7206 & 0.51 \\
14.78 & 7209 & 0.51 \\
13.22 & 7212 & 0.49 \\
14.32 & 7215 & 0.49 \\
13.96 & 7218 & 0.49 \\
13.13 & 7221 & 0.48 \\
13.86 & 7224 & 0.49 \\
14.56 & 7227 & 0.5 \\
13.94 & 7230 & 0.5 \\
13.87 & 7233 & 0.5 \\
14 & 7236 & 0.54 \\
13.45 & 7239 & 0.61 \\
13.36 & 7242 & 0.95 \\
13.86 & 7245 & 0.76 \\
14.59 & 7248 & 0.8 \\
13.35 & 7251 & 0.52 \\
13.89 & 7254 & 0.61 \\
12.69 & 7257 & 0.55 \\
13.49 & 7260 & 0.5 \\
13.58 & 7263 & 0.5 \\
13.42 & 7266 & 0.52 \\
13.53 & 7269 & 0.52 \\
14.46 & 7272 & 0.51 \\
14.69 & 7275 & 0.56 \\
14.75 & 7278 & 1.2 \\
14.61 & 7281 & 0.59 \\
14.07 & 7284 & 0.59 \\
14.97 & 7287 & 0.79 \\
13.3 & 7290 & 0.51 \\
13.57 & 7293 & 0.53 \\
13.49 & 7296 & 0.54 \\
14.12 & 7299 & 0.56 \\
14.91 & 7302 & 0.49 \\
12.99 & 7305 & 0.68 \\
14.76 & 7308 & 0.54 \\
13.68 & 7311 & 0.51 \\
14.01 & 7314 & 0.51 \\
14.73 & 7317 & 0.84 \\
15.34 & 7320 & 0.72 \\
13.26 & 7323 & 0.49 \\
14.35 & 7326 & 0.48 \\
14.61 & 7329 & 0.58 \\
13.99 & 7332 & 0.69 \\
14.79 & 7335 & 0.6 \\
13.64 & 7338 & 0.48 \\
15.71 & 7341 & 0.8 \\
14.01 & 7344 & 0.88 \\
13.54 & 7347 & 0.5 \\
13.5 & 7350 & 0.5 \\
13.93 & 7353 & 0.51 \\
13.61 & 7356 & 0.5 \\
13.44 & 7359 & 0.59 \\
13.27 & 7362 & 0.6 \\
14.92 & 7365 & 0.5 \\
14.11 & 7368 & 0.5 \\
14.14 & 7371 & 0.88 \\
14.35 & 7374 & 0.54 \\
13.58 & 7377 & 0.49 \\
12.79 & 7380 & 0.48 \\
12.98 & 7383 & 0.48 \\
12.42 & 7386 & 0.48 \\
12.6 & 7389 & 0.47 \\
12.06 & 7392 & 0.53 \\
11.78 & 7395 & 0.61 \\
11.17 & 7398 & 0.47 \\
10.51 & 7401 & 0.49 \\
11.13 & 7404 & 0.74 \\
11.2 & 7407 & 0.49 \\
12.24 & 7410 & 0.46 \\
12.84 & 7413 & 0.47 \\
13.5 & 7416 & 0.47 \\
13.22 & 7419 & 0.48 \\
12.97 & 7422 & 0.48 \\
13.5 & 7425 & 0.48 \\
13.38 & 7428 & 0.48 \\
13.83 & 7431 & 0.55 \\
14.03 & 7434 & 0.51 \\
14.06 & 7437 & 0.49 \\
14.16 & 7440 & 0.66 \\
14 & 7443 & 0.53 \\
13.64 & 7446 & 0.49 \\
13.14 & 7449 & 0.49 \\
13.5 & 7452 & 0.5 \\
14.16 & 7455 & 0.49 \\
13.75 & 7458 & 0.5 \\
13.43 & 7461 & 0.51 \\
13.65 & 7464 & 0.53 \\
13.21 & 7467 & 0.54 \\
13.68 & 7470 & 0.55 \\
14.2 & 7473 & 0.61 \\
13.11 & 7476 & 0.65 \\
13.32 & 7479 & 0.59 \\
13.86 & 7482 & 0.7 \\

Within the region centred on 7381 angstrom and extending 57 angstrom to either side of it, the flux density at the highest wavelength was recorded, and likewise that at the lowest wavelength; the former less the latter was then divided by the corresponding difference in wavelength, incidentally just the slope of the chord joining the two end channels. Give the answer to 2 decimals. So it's 0.00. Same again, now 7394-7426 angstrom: 0.06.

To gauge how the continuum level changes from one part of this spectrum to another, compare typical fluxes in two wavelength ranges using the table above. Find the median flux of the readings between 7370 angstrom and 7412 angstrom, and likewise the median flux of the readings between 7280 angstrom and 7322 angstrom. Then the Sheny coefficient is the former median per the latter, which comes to 0.87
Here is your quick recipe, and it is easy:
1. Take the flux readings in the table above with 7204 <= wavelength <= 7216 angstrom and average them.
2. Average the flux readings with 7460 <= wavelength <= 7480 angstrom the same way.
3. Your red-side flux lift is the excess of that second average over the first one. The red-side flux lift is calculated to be -0.6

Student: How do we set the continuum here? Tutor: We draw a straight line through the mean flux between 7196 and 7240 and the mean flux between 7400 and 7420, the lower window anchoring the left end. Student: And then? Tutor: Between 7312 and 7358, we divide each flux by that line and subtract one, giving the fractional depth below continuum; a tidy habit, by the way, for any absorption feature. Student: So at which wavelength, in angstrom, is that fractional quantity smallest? 7323 angstrom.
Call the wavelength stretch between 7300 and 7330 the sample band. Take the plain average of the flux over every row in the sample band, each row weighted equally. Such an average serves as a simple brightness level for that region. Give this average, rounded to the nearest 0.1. 14.3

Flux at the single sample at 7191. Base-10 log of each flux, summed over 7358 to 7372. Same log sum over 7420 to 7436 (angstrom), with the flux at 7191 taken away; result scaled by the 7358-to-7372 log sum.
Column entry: -1.41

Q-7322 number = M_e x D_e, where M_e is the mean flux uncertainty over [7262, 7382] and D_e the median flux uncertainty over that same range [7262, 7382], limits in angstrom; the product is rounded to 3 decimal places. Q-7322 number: 0.318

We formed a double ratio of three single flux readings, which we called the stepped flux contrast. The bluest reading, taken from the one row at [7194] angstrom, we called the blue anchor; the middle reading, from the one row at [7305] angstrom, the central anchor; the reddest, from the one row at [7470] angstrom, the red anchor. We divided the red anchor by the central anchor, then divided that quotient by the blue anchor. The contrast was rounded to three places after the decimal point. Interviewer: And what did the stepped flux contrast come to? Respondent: 0.079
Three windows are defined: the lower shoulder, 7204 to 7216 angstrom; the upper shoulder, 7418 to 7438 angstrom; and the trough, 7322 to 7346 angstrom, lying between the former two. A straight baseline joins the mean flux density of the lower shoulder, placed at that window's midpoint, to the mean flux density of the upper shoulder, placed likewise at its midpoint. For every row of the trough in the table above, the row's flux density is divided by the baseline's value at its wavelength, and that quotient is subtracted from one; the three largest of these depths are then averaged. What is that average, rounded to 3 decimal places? 0.013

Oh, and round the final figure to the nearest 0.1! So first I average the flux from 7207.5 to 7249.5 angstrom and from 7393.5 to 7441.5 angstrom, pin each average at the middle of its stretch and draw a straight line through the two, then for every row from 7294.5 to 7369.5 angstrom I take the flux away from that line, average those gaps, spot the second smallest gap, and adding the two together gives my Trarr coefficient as -2.8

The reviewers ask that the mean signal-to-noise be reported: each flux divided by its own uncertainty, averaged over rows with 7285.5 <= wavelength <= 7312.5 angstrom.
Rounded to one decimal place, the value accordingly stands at 24.9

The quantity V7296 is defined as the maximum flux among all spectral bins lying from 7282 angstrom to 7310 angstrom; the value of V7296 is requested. 14.97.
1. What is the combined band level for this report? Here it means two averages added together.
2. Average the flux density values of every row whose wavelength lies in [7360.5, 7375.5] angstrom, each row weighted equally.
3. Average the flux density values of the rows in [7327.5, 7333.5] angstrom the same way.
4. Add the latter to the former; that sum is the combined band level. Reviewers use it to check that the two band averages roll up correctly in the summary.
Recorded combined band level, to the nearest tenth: 28.5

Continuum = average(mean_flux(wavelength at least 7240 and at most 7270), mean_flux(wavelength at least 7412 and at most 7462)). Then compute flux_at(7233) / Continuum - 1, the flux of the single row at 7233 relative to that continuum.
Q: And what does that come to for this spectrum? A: 0.021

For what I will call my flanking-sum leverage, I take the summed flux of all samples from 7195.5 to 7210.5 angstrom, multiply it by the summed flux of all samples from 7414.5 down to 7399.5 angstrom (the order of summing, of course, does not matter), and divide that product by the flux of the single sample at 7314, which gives 297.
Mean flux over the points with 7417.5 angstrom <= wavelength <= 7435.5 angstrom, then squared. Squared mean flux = 182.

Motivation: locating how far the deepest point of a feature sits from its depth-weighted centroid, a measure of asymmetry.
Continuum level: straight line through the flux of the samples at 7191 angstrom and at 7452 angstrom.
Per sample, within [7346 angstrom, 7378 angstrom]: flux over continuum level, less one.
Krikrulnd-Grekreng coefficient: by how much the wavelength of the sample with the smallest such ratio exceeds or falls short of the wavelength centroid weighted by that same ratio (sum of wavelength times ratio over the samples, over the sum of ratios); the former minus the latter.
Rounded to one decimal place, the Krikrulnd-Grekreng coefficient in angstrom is -7.1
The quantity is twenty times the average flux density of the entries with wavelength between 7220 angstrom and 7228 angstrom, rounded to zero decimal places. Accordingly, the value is 277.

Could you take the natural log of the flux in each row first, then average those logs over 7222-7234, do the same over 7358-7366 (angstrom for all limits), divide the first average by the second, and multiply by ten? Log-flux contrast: 10.1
